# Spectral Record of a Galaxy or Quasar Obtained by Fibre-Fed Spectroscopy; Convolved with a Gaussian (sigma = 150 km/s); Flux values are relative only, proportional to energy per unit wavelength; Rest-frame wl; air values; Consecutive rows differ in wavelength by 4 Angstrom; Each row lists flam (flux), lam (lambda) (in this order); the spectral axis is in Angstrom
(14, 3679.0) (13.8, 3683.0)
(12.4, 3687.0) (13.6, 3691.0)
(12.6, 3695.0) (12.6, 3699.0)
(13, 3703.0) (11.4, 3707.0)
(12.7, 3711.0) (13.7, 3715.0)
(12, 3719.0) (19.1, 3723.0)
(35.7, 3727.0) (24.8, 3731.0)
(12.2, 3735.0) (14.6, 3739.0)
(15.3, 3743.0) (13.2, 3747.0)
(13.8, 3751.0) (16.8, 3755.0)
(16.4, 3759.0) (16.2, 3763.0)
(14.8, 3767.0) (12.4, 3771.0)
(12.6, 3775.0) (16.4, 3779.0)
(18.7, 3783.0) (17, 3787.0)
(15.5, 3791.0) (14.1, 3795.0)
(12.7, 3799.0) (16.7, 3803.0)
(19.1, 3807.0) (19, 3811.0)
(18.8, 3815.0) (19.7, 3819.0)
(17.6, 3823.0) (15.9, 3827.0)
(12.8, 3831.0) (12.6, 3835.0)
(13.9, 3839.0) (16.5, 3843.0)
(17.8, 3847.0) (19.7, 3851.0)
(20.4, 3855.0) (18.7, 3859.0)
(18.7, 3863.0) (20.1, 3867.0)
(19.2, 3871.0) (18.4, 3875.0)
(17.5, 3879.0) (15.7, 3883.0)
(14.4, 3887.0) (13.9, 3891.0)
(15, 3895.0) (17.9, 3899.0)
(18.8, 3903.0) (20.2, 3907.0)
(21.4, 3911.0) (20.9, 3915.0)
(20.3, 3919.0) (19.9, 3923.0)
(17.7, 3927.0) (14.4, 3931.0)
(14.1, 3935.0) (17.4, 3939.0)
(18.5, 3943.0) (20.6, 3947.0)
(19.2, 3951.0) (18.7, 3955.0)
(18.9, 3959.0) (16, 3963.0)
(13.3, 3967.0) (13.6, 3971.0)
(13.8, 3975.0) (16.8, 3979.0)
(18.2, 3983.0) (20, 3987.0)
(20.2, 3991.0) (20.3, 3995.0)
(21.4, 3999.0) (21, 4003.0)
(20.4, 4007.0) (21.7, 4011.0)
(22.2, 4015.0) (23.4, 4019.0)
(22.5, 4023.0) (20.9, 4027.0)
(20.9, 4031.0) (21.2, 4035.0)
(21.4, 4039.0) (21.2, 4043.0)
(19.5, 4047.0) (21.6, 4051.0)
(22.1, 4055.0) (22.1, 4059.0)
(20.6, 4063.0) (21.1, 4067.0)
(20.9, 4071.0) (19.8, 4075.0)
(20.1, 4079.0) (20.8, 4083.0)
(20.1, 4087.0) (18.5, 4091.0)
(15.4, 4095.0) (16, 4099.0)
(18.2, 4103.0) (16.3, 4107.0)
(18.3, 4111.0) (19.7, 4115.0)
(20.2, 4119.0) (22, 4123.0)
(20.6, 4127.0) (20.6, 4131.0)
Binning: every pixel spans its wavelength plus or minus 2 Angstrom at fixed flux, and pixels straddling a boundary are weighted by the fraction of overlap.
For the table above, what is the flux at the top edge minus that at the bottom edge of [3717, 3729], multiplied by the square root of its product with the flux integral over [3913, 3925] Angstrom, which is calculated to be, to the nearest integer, 1804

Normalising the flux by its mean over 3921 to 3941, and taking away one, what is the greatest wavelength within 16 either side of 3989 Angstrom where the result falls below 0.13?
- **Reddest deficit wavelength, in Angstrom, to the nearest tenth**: 3983.0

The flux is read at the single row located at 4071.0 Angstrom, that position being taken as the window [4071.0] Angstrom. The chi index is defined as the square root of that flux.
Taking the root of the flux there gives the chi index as 4.57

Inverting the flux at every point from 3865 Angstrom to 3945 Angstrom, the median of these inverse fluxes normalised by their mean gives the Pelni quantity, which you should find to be 0.96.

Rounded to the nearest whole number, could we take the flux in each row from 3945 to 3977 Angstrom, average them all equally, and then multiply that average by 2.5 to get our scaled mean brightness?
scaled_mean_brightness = 42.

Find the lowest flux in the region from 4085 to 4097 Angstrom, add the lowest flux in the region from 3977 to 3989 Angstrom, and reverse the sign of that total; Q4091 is -32.2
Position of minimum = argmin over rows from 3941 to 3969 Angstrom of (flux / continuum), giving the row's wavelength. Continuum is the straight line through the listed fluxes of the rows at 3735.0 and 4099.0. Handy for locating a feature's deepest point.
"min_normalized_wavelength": 3967.0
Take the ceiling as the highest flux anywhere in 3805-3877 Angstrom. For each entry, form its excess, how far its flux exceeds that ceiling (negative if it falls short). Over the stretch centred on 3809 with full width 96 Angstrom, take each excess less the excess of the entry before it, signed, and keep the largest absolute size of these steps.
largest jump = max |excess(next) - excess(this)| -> 4.0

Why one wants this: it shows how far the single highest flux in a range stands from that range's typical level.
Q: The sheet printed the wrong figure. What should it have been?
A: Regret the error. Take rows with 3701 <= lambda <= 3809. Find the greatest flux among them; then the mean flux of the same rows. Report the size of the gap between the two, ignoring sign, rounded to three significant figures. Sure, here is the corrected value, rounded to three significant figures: 19.7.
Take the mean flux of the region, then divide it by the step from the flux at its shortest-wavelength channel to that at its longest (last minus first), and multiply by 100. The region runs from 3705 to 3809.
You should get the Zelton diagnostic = 209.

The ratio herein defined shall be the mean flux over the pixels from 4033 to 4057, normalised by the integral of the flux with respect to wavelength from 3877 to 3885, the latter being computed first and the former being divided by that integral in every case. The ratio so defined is 0.16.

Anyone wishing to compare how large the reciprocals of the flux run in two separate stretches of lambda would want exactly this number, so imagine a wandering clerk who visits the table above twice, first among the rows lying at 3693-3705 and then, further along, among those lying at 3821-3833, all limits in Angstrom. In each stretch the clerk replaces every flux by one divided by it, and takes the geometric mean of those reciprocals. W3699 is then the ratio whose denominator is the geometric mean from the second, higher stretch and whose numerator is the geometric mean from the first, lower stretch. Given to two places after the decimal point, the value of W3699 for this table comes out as 1.20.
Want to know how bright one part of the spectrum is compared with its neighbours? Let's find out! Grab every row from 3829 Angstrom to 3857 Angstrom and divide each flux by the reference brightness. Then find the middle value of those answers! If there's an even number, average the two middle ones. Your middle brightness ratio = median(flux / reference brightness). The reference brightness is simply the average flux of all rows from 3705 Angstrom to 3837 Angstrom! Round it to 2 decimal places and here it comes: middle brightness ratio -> 1.02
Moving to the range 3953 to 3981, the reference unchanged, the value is 0.99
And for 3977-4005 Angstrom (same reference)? 1.25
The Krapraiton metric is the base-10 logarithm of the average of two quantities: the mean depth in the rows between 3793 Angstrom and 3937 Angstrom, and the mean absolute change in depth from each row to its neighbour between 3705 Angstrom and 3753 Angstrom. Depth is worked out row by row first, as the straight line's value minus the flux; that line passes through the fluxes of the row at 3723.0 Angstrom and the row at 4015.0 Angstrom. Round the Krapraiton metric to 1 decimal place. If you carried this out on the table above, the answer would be 0.6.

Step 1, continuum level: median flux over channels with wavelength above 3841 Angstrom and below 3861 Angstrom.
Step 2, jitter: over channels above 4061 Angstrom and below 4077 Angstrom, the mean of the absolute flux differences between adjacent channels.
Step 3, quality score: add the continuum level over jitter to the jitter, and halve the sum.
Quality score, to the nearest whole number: 16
